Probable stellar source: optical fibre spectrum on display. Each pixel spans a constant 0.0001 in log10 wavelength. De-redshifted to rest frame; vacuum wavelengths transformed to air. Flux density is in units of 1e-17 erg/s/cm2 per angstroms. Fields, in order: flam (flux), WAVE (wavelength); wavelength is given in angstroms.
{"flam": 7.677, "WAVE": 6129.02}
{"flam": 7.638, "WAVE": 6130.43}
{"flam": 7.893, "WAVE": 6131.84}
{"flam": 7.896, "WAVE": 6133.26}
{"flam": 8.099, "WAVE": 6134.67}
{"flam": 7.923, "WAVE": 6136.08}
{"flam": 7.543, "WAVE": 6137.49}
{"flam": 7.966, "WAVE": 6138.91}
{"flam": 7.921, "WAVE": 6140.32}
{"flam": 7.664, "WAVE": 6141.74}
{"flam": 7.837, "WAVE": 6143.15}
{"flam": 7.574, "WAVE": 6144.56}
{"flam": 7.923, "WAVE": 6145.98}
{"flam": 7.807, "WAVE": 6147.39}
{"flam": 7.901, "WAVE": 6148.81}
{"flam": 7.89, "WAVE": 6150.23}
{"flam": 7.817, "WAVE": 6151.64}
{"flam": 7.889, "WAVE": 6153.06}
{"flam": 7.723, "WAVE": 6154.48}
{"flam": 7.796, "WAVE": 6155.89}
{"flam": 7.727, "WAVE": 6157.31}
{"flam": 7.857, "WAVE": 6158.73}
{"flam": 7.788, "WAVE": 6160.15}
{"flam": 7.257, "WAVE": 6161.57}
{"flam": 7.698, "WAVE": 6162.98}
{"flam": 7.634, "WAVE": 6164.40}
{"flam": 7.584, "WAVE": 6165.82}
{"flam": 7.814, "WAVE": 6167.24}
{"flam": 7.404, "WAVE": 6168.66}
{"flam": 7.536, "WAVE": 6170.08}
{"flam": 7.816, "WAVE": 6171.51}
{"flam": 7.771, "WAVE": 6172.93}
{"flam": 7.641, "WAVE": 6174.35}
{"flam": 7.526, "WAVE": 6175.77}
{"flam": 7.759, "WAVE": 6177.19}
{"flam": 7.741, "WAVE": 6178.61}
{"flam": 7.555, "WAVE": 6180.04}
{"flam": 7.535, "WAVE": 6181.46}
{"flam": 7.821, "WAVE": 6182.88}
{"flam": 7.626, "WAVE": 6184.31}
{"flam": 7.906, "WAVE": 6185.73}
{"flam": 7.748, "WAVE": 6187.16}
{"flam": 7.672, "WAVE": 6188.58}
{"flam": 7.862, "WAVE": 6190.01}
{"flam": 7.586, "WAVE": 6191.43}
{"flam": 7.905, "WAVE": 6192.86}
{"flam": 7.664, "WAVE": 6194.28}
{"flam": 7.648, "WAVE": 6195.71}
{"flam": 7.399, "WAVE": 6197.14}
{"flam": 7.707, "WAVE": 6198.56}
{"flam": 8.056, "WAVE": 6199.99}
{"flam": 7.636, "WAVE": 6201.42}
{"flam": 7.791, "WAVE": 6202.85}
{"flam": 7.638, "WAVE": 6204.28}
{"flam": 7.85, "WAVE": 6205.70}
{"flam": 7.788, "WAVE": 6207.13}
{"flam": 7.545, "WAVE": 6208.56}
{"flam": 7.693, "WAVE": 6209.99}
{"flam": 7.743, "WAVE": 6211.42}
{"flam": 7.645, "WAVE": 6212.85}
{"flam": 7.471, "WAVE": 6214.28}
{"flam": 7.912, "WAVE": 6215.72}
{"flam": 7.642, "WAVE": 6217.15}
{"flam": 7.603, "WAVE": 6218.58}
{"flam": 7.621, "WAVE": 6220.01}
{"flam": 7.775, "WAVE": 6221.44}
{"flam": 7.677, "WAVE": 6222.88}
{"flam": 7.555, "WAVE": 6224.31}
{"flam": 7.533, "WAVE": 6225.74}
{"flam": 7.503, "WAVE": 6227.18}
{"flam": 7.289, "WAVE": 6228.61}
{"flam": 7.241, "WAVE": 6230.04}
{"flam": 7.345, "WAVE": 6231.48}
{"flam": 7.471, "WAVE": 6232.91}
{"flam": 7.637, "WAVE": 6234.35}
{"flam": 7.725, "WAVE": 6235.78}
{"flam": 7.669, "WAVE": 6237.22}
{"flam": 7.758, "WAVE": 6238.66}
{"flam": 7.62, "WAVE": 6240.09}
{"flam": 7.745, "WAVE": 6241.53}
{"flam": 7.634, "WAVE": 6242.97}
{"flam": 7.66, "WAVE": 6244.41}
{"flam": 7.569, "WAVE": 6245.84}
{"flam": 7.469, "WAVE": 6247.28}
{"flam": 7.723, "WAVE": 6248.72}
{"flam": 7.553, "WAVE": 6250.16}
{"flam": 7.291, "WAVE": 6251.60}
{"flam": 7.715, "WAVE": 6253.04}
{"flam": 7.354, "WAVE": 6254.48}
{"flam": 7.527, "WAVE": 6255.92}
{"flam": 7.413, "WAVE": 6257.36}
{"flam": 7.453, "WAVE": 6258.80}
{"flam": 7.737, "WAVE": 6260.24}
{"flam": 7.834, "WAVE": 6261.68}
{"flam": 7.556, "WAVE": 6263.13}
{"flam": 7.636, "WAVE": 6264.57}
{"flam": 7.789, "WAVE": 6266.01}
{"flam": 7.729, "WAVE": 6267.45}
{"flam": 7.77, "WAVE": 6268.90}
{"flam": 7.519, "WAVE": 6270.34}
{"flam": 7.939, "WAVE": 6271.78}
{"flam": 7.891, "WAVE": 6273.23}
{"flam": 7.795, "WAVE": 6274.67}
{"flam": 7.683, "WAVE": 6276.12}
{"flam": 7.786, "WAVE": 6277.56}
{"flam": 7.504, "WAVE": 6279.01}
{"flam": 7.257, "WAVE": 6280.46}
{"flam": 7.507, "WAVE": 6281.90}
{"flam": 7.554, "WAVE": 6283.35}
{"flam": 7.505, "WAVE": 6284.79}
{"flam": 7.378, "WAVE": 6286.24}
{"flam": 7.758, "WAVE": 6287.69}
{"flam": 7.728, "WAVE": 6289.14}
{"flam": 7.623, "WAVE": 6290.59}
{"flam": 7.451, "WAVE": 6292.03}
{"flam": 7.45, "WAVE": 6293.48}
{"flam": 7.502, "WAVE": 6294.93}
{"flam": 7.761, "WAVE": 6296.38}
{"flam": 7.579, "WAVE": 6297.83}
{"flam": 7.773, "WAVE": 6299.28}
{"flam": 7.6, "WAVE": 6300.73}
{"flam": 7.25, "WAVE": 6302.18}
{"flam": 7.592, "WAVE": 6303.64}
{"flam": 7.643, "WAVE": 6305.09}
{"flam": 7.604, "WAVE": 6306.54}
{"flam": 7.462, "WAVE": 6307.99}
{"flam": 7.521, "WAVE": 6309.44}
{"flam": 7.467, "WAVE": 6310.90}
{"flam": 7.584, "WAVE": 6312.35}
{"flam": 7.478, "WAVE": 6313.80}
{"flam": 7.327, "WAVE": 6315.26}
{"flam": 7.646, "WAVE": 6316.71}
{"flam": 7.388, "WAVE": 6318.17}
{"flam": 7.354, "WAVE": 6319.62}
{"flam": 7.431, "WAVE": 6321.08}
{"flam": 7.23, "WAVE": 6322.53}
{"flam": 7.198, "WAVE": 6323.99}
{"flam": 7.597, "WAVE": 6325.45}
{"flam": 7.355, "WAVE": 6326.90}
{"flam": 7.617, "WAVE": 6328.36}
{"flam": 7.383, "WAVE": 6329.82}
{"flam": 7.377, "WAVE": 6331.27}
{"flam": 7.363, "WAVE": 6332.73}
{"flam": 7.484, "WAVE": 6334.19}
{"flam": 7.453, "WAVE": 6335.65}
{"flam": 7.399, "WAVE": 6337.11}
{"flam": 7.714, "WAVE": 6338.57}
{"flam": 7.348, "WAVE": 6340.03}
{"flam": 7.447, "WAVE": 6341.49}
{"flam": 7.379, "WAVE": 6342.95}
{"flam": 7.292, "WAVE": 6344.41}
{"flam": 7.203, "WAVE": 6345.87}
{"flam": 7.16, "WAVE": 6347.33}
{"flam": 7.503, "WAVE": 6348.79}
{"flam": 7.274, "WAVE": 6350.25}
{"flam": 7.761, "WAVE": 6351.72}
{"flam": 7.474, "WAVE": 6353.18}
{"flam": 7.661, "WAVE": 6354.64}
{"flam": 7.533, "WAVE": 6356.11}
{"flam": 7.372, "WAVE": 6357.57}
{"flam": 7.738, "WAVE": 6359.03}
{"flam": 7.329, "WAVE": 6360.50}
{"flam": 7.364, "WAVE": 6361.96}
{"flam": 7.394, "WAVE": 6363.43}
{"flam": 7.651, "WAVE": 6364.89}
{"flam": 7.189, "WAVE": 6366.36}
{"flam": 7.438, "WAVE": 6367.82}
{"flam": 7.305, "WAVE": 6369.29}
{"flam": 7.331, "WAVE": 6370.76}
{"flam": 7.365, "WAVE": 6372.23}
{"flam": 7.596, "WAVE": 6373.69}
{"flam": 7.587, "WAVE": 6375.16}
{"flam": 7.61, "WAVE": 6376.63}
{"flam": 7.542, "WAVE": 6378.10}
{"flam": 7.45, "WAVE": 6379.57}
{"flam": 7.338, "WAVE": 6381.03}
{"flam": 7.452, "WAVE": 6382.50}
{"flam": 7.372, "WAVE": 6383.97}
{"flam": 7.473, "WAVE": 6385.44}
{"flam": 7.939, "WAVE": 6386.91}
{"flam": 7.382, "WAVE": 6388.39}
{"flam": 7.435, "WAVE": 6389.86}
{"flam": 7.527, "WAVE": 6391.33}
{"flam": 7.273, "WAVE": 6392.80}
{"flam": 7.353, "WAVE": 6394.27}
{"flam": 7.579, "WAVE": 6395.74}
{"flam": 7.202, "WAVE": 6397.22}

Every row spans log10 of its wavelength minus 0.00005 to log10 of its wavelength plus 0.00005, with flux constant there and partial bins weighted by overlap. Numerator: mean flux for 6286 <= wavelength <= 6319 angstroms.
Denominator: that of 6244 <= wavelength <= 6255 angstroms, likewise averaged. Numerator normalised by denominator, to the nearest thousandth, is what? 1.001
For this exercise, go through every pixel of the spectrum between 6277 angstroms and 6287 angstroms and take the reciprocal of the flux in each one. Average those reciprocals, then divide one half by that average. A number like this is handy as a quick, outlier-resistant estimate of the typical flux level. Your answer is 3.75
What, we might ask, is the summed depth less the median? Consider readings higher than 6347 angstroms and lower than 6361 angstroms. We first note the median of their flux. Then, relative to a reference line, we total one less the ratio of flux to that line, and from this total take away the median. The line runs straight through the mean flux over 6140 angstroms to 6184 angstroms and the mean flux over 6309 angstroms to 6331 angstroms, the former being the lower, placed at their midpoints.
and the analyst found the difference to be -7.6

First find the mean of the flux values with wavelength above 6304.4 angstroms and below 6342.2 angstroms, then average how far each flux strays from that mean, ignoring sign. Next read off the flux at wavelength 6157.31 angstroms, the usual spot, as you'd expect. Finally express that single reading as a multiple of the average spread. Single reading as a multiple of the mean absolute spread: 75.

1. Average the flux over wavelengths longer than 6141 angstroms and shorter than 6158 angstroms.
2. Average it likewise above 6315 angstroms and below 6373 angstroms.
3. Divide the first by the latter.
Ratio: 1.05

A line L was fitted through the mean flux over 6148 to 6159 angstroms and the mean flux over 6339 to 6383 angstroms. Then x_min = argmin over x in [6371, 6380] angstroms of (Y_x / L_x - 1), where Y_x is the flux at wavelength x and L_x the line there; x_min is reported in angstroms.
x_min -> 6372.23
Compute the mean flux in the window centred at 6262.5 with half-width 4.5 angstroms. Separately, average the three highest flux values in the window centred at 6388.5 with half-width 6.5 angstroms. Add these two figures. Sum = 15.3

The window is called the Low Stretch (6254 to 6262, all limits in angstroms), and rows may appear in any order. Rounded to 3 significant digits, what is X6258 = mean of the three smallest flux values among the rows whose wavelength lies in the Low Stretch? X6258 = 7.41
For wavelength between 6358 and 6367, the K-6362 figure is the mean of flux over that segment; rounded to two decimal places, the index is 7.44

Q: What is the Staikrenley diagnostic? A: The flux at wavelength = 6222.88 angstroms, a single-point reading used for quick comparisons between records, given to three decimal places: 7.677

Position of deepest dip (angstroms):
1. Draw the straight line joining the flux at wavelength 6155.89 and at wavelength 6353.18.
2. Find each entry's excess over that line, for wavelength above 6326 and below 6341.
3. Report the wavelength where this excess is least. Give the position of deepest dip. 6326.90 angstroms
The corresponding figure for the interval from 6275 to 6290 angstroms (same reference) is 6280.46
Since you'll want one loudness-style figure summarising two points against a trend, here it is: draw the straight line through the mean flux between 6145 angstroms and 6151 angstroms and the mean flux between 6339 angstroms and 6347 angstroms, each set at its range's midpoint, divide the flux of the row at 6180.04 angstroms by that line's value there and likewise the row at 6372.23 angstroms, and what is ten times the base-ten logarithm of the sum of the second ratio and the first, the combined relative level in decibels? 2.978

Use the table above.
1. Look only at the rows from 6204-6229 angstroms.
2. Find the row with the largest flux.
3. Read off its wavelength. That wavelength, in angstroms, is 6215.72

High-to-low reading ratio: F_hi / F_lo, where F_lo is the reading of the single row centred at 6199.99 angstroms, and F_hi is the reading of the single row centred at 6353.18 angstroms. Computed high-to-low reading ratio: 0.93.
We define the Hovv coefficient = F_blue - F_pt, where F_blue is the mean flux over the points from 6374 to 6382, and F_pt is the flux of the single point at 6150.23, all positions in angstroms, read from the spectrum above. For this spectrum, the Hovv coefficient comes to -0.4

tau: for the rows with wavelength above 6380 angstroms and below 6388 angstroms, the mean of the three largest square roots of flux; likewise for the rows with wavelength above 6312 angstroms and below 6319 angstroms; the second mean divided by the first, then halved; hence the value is 0.498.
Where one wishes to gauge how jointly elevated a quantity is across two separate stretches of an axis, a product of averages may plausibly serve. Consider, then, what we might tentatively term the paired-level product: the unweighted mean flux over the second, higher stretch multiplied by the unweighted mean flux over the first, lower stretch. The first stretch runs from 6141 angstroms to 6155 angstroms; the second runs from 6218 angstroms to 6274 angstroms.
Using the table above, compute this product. 59.3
